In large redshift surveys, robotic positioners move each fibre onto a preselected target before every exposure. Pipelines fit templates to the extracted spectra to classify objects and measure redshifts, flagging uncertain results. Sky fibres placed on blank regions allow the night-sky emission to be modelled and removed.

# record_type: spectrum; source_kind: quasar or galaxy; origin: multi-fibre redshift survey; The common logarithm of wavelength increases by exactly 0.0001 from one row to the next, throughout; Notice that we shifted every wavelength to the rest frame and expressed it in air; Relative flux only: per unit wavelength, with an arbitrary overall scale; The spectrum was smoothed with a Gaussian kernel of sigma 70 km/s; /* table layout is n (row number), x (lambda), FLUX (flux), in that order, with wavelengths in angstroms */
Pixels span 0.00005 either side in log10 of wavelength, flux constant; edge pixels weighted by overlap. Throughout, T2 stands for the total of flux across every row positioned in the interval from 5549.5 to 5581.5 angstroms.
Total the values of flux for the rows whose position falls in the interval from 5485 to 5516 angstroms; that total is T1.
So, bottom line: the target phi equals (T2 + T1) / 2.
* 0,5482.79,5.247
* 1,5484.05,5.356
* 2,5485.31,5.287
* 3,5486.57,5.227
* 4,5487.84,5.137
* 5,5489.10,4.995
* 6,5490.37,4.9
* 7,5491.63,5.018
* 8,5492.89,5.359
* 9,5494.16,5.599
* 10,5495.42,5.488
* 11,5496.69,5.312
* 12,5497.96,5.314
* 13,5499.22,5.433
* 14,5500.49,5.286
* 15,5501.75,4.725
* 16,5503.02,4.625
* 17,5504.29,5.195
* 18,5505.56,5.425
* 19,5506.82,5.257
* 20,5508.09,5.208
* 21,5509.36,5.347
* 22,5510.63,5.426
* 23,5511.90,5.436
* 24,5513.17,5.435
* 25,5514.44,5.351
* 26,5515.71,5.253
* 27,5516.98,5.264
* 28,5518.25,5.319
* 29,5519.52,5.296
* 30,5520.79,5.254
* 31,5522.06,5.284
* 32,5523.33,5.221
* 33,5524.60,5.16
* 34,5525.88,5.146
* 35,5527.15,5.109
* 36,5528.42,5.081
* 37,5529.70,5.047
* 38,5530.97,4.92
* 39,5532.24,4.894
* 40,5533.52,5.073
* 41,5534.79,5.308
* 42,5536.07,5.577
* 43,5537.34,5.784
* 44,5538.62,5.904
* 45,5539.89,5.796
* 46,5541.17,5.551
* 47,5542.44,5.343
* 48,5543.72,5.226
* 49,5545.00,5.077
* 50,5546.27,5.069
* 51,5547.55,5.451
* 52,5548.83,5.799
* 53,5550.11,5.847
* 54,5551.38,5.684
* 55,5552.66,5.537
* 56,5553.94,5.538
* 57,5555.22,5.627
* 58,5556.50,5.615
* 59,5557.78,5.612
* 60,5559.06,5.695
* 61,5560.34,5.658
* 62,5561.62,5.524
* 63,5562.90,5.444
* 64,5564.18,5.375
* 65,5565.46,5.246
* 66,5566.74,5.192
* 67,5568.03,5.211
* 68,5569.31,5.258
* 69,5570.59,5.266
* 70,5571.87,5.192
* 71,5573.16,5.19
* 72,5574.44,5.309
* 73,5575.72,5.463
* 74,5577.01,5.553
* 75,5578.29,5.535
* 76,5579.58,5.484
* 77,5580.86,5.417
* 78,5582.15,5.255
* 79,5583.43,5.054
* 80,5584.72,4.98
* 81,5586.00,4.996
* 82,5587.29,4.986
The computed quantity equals 134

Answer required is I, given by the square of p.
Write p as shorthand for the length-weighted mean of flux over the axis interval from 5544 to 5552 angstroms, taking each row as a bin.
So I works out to 30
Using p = 5.5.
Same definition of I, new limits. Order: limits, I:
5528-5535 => 25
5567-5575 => 27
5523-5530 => 26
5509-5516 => 29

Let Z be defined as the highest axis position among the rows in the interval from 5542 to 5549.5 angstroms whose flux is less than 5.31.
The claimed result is 5546.27 angstroms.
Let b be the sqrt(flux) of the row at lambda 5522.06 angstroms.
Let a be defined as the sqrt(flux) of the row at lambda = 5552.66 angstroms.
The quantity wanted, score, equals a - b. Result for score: 0.05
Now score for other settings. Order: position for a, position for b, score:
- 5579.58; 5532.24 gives 0.13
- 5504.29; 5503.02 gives 0.13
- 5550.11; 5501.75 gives 0.24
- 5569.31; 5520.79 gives 0.00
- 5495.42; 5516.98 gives 0.05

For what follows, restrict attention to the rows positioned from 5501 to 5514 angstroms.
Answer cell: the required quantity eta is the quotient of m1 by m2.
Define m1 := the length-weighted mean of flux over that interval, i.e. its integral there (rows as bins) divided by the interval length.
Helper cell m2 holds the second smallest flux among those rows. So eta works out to 1.103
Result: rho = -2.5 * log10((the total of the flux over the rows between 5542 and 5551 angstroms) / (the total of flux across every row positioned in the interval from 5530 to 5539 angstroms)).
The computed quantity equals -0.010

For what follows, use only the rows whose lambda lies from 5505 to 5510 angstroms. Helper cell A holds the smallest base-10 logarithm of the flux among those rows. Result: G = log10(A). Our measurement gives -0.145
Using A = 0.717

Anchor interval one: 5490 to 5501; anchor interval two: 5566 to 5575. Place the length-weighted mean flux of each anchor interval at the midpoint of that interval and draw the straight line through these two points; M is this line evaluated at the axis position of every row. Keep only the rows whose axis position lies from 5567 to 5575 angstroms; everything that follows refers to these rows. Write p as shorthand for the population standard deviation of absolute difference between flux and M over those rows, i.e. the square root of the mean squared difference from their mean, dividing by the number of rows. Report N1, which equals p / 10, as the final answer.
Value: 0.002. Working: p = 0.02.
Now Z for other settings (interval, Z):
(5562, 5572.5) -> 5571.87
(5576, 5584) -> 5583.43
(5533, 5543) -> 5534.79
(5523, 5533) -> 5532.24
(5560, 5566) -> 5565.46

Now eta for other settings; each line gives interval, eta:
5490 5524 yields 1.114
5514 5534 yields 1.050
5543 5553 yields 1.075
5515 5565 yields 1.096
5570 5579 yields 1.032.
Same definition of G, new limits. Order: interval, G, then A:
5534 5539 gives -0.140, 0.725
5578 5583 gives -0.142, 0.721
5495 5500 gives -0.140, 0.725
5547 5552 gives -0.133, 0.736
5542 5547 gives -0.152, 0.705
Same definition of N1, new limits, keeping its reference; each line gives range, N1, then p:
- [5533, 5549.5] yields 0.020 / 0.20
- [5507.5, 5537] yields 0.011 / 0.11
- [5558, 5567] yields 0.016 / 0.16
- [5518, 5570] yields 0.018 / 0.18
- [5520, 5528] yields 0.006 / 0.06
